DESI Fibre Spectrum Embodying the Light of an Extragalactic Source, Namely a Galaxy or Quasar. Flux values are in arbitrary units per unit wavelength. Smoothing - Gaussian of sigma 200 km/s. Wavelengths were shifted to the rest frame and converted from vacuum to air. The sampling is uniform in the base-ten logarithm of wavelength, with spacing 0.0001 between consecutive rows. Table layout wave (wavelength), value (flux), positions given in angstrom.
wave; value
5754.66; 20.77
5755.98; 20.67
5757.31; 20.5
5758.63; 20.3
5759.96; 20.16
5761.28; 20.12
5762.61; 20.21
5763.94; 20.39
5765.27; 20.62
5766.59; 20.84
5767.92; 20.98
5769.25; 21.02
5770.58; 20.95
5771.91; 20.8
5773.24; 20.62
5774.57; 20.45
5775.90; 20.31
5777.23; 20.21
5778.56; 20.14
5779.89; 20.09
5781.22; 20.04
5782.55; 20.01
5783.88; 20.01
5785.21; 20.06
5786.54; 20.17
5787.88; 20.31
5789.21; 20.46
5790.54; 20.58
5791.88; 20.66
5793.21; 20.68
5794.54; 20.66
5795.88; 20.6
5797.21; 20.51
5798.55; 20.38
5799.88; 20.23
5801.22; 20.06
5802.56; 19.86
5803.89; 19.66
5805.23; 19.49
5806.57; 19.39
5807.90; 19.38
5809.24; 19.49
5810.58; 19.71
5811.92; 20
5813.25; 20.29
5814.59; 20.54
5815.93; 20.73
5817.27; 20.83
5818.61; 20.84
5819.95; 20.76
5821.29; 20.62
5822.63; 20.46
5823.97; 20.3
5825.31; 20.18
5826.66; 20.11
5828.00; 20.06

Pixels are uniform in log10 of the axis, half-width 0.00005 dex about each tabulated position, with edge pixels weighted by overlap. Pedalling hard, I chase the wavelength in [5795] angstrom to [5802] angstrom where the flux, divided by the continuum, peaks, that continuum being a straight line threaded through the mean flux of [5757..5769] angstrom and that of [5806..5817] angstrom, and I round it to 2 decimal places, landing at 5795.88 angstrom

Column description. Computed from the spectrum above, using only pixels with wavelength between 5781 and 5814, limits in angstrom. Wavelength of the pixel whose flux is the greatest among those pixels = 5793.21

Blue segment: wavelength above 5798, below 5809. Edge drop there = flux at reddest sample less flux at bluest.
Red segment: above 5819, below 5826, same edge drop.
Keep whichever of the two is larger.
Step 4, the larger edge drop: -0.58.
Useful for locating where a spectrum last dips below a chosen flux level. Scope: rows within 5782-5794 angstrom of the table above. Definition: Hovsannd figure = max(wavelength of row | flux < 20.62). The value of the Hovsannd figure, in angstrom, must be 5790.54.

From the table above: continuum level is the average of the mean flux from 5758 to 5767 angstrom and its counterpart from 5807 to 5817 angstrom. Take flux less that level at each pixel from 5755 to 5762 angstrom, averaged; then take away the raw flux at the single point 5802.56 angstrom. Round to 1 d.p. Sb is -19.7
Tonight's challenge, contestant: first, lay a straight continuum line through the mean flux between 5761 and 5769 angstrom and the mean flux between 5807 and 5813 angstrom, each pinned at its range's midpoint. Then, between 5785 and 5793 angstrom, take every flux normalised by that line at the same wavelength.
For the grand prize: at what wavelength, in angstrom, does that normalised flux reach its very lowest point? 5785.21 angstrom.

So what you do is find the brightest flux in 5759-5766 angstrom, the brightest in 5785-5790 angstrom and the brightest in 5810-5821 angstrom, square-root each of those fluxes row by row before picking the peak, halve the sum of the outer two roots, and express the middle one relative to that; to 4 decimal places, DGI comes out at 0.9935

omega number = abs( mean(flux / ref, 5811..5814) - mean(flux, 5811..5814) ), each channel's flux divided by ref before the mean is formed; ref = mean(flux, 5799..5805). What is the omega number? 19.1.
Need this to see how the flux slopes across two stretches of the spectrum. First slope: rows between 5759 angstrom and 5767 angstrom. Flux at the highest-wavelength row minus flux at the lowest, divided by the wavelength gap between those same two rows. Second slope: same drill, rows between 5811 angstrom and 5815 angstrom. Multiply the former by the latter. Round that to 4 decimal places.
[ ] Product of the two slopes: 0.0207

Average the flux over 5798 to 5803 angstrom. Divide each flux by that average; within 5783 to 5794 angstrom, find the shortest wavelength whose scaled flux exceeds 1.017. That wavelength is 5790.54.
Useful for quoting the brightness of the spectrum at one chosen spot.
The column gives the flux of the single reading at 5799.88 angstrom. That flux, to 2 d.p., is 20.23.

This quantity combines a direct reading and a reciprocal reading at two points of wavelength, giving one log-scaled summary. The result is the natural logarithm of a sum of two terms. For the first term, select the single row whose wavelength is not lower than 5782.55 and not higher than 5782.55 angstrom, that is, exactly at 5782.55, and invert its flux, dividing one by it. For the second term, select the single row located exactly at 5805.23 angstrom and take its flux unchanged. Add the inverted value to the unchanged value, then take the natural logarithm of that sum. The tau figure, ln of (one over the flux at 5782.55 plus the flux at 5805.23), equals 2.97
